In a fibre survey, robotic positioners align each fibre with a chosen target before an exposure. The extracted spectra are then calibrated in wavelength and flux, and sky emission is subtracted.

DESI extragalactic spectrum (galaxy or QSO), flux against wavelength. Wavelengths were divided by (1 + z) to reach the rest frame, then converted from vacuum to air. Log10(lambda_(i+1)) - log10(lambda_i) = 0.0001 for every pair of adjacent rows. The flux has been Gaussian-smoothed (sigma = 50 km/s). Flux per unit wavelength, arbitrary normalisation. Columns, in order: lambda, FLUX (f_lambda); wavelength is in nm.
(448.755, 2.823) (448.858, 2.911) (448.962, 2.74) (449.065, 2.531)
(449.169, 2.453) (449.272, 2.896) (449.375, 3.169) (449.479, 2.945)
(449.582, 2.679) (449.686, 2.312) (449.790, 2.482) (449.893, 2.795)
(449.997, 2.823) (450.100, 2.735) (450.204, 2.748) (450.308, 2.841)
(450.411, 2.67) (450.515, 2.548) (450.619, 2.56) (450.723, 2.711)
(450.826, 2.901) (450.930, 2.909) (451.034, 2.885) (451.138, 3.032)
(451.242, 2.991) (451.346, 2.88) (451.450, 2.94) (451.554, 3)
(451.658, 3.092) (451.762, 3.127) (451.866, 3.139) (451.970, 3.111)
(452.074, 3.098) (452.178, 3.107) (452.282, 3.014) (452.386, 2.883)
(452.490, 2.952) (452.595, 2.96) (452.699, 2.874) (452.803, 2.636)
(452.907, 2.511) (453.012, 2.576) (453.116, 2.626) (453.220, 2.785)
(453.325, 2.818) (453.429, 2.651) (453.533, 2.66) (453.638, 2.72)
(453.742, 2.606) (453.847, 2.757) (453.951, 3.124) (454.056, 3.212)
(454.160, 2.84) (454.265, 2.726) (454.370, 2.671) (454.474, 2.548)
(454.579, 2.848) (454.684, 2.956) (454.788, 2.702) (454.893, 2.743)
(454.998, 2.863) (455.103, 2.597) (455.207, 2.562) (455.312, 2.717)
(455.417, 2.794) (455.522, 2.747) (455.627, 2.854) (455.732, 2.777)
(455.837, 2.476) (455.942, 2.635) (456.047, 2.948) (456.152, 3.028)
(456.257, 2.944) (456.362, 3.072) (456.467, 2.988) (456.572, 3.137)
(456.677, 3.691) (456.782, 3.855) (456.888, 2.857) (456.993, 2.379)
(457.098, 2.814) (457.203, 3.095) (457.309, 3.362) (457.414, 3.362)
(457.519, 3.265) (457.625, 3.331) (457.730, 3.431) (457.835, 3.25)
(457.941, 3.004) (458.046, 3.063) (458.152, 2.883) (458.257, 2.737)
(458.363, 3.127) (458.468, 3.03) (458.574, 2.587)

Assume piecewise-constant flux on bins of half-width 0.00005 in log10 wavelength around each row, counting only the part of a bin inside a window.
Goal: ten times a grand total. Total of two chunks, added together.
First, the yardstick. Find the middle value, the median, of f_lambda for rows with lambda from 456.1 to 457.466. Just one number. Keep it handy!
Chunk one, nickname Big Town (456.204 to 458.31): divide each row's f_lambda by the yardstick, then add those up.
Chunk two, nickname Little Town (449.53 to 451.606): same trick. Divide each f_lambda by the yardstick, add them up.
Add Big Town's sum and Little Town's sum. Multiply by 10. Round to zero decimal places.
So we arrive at 384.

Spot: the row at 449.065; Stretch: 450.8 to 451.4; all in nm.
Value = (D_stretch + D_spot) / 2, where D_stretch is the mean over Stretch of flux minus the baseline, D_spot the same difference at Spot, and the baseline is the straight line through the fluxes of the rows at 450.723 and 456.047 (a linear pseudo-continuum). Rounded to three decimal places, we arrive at 0.050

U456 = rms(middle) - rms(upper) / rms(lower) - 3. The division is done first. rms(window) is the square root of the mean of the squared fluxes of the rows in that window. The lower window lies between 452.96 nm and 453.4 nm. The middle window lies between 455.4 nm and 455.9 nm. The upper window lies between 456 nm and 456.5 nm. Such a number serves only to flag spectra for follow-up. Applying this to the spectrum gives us -1.38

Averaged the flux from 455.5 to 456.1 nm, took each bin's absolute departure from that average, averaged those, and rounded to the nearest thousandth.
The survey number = 0.123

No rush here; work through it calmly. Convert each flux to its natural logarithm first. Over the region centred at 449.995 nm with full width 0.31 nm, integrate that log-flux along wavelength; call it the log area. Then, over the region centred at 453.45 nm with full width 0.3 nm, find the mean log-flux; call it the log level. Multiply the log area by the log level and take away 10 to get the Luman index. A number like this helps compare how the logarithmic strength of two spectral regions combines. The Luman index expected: -9.68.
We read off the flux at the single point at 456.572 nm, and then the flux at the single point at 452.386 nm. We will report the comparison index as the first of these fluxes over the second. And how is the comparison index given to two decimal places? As 1.09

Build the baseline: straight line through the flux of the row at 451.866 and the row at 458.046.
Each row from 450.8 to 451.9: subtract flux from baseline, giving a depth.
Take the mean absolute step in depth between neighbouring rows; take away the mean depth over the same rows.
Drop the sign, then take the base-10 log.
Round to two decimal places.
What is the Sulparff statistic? -1.02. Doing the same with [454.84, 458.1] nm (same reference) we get -0.96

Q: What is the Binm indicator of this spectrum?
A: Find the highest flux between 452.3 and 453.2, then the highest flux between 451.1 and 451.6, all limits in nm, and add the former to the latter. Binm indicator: 6.0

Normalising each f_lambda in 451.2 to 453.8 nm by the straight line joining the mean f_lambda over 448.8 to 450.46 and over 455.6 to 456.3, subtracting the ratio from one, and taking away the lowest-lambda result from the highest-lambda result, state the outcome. 0.15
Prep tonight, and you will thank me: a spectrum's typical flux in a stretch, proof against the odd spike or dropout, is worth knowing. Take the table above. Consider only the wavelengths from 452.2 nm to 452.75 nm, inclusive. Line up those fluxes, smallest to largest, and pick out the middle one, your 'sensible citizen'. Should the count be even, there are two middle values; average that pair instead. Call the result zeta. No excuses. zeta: 3.0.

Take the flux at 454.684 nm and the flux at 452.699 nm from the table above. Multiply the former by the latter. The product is 8.5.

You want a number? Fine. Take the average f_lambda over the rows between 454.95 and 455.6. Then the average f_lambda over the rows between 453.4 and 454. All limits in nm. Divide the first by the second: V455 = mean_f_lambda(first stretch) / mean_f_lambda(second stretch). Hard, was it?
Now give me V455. 0.99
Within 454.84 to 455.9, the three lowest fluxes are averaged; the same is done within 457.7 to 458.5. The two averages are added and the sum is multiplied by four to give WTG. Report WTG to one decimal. 21.7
